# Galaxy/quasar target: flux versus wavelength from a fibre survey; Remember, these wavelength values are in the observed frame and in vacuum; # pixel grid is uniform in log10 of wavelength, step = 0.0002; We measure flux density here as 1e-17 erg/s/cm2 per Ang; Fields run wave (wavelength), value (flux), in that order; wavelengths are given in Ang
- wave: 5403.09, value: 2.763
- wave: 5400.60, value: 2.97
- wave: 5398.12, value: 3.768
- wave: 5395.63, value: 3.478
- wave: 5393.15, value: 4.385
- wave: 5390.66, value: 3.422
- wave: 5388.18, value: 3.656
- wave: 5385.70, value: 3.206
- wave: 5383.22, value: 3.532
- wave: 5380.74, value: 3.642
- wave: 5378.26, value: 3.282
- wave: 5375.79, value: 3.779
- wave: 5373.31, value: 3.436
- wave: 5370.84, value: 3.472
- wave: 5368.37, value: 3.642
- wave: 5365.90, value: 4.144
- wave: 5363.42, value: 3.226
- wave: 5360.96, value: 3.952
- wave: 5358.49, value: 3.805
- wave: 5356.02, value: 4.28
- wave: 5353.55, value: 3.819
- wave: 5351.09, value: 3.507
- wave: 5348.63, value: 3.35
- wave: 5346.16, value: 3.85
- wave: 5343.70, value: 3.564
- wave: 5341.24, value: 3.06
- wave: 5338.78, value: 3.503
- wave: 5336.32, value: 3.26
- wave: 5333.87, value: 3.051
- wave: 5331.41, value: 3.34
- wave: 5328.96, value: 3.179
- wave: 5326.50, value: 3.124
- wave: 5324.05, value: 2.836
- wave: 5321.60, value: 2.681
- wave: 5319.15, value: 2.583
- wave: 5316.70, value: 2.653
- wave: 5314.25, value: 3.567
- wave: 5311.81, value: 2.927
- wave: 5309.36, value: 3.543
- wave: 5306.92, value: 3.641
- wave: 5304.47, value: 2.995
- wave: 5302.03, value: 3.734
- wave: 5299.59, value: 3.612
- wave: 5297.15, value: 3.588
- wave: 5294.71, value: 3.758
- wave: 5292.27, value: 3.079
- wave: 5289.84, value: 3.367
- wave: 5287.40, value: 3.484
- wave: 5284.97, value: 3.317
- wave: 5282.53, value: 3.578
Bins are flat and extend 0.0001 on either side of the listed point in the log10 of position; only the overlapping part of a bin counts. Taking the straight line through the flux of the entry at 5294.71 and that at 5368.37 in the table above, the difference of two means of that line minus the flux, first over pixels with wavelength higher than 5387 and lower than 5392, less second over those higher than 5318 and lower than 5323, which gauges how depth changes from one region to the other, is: -1.02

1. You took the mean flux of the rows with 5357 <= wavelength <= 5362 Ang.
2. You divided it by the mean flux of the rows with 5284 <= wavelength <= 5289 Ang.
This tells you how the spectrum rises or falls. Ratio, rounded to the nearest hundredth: 1.14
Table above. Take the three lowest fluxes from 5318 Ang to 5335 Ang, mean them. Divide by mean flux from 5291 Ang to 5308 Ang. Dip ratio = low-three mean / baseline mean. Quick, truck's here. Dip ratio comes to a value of 0.77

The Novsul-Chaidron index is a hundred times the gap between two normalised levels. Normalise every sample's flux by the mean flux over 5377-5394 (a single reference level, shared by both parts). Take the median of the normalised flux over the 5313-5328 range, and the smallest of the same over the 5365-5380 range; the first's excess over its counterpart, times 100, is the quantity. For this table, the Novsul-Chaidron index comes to -15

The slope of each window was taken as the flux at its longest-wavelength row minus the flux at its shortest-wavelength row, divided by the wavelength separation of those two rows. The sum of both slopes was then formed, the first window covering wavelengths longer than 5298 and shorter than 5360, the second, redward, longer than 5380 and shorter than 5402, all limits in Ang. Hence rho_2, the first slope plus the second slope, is -0.031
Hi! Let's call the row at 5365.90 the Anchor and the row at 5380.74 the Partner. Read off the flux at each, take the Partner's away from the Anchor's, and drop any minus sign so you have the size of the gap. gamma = 0.50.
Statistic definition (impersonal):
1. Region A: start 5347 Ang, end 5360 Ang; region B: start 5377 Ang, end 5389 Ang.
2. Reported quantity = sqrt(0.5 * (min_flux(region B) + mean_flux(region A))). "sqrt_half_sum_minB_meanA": 1.87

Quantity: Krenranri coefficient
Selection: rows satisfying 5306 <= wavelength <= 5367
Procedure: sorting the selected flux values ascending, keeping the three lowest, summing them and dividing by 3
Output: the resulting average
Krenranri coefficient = 2.64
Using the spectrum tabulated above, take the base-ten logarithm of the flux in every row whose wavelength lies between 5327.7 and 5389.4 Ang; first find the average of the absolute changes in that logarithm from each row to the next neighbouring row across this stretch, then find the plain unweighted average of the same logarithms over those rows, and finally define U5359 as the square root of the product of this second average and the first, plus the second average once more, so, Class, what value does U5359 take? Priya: 0.702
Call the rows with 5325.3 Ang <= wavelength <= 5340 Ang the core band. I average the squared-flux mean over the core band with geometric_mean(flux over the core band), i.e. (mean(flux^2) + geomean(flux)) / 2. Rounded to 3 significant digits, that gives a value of 6.89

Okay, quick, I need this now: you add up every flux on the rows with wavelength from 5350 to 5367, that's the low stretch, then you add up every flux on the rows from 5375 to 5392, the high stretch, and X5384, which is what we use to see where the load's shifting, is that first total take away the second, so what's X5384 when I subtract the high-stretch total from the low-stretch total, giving 2.2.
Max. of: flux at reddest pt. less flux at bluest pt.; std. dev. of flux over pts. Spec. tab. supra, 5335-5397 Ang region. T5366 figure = 0.33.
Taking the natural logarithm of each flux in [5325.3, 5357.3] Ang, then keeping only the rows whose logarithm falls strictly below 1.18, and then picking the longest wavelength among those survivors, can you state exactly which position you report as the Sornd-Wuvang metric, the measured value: 5341.24 Ang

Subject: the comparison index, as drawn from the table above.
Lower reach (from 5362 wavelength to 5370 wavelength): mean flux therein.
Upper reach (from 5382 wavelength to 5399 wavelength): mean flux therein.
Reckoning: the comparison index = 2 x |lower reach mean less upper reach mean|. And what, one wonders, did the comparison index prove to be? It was 0.1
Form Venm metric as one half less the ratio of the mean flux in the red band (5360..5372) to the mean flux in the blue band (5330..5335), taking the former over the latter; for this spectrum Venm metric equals -0.65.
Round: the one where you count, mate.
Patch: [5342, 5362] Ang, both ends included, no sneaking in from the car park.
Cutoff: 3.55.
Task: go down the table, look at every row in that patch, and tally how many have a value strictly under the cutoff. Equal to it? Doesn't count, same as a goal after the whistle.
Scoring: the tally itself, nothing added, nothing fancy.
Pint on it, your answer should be 2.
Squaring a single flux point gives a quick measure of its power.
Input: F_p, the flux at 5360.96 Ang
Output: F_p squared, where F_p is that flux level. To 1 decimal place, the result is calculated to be 15.6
